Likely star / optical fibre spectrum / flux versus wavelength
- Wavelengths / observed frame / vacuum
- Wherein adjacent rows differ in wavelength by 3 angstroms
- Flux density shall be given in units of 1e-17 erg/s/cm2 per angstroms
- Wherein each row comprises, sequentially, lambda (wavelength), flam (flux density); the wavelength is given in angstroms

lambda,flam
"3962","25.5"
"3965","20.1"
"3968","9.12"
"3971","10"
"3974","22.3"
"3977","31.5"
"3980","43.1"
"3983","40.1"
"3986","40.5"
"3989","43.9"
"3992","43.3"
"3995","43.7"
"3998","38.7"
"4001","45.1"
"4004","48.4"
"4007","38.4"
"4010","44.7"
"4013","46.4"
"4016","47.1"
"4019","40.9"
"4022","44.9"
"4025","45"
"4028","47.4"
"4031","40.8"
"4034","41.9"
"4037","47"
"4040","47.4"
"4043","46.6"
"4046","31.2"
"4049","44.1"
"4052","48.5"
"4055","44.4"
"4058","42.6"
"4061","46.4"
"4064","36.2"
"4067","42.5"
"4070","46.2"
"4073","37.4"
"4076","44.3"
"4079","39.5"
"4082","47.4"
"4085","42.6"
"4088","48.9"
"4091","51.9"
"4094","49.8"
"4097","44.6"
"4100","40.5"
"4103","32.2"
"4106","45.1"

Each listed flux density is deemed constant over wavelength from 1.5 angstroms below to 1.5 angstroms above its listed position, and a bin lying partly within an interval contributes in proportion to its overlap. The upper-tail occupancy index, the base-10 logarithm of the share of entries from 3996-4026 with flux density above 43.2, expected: -0.15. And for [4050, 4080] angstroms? -0.30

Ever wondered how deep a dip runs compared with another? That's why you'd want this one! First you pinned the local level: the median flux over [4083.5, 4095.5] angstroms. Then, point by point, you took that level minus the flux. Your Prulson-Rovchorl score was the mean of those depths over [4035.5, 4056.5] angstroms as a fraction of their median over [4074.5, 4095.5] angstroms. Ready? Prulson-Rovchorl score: 2.7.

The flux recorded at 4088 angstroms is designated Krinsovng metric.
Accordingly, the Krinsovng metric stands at 48.9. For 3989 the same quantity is 43.9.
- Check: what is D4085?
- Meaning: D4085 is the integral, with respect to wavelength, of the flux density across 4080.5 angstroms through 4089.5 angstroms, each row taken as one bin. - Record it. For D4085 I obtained 417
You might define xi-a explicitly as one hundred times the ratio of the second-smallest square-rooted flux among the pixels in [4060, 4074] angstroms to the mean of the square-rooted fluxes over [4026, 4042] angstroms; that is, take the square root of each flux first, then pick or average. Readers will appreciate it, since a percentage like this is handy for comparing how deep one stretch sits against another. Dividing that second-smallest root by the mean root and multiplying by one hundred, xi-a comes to 91.3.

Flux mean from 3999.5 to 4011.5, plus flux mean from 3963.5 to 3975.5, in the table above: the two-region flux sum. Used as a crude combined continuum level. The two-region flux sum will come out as 59.5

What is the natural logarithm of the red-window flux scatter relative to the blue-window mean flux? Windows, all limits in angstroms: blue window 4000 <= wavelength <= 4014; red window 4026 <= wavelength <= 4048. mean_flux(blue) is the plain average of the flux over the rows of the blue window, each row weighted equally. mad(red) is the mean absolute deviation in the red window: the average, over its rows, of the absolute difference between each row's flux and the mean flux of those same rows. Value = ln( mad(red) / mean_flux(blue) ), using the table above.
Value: -2.3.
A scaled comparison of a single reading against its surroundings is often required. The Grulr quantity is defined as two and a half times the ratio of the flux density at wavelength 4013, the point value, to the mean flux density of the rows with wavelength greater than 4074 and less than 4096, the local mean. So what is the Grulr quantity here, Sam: 2.5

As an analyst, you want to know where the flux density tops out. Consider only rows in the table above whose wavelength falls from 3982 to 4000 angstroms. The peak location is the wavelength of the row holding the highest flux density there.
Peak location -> 3989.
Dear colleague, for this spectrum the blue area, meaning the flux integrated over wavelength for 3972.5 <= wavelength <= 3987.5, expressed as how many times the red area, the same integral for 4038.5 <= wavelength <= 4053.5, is 0.81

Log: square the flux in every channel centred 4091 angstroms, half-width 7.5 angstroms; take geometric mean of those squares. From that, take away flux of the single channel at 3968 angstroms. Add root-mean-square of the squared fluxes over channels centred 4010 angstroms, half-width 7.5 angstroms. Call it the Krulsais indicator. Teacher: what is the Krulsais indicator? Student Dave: 4301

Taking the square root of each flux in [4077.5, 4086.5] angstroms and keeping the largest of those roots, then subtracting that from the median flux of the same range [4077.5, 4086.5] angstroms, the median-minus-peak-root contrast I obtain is 35.7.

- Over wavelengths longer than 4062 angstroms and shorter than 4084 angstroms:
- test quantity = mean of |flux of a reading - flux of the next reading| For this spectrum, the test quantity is 6.4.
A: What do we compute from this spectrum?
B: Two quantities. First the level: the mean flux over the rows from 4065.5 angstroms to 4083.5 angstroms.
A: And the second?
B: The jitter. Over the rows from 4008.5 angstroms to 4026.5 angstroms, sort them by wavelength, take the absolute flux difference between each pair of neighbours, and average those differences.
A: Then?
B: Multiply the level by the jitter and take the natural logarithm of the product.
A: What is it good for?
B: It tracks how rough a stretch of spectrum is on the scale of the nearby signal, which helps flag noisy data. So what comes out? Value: 4.7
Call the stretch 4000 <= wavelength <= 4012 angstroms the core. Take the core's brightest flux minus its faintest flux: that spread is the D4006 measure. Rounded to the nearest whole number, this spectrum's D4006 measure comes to 10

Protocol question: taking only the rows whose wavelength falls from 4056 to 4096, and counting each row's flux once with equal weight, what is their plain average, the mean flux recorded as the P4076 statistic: 44.3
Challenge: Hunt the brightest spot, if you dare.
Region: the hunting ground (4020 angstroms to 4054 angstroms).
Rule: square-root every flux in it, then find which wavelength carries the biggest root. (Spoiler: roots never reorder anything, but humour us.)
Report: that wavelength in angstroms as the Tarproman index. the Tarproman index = 4052 angstroms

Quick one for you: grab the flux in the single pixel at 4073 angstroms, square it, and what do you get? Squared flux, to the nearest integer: 1399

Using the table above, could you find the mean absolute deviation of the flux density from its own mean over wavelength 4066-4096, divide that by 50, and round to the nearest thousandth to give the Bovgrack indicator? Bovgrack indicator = 0.076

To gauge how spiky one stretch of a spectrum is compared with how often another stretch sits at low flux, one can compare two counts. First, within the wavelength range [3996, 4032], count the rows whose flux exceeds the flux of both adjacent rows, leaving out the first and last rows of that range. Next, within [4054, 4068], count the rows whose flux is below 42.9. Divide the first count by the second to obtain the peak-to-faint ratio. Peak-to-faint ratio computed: 1.0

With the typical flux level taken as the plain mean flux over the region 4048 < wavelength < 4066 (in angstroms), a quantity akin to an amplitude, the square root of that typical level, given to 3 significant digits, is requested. 6.61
